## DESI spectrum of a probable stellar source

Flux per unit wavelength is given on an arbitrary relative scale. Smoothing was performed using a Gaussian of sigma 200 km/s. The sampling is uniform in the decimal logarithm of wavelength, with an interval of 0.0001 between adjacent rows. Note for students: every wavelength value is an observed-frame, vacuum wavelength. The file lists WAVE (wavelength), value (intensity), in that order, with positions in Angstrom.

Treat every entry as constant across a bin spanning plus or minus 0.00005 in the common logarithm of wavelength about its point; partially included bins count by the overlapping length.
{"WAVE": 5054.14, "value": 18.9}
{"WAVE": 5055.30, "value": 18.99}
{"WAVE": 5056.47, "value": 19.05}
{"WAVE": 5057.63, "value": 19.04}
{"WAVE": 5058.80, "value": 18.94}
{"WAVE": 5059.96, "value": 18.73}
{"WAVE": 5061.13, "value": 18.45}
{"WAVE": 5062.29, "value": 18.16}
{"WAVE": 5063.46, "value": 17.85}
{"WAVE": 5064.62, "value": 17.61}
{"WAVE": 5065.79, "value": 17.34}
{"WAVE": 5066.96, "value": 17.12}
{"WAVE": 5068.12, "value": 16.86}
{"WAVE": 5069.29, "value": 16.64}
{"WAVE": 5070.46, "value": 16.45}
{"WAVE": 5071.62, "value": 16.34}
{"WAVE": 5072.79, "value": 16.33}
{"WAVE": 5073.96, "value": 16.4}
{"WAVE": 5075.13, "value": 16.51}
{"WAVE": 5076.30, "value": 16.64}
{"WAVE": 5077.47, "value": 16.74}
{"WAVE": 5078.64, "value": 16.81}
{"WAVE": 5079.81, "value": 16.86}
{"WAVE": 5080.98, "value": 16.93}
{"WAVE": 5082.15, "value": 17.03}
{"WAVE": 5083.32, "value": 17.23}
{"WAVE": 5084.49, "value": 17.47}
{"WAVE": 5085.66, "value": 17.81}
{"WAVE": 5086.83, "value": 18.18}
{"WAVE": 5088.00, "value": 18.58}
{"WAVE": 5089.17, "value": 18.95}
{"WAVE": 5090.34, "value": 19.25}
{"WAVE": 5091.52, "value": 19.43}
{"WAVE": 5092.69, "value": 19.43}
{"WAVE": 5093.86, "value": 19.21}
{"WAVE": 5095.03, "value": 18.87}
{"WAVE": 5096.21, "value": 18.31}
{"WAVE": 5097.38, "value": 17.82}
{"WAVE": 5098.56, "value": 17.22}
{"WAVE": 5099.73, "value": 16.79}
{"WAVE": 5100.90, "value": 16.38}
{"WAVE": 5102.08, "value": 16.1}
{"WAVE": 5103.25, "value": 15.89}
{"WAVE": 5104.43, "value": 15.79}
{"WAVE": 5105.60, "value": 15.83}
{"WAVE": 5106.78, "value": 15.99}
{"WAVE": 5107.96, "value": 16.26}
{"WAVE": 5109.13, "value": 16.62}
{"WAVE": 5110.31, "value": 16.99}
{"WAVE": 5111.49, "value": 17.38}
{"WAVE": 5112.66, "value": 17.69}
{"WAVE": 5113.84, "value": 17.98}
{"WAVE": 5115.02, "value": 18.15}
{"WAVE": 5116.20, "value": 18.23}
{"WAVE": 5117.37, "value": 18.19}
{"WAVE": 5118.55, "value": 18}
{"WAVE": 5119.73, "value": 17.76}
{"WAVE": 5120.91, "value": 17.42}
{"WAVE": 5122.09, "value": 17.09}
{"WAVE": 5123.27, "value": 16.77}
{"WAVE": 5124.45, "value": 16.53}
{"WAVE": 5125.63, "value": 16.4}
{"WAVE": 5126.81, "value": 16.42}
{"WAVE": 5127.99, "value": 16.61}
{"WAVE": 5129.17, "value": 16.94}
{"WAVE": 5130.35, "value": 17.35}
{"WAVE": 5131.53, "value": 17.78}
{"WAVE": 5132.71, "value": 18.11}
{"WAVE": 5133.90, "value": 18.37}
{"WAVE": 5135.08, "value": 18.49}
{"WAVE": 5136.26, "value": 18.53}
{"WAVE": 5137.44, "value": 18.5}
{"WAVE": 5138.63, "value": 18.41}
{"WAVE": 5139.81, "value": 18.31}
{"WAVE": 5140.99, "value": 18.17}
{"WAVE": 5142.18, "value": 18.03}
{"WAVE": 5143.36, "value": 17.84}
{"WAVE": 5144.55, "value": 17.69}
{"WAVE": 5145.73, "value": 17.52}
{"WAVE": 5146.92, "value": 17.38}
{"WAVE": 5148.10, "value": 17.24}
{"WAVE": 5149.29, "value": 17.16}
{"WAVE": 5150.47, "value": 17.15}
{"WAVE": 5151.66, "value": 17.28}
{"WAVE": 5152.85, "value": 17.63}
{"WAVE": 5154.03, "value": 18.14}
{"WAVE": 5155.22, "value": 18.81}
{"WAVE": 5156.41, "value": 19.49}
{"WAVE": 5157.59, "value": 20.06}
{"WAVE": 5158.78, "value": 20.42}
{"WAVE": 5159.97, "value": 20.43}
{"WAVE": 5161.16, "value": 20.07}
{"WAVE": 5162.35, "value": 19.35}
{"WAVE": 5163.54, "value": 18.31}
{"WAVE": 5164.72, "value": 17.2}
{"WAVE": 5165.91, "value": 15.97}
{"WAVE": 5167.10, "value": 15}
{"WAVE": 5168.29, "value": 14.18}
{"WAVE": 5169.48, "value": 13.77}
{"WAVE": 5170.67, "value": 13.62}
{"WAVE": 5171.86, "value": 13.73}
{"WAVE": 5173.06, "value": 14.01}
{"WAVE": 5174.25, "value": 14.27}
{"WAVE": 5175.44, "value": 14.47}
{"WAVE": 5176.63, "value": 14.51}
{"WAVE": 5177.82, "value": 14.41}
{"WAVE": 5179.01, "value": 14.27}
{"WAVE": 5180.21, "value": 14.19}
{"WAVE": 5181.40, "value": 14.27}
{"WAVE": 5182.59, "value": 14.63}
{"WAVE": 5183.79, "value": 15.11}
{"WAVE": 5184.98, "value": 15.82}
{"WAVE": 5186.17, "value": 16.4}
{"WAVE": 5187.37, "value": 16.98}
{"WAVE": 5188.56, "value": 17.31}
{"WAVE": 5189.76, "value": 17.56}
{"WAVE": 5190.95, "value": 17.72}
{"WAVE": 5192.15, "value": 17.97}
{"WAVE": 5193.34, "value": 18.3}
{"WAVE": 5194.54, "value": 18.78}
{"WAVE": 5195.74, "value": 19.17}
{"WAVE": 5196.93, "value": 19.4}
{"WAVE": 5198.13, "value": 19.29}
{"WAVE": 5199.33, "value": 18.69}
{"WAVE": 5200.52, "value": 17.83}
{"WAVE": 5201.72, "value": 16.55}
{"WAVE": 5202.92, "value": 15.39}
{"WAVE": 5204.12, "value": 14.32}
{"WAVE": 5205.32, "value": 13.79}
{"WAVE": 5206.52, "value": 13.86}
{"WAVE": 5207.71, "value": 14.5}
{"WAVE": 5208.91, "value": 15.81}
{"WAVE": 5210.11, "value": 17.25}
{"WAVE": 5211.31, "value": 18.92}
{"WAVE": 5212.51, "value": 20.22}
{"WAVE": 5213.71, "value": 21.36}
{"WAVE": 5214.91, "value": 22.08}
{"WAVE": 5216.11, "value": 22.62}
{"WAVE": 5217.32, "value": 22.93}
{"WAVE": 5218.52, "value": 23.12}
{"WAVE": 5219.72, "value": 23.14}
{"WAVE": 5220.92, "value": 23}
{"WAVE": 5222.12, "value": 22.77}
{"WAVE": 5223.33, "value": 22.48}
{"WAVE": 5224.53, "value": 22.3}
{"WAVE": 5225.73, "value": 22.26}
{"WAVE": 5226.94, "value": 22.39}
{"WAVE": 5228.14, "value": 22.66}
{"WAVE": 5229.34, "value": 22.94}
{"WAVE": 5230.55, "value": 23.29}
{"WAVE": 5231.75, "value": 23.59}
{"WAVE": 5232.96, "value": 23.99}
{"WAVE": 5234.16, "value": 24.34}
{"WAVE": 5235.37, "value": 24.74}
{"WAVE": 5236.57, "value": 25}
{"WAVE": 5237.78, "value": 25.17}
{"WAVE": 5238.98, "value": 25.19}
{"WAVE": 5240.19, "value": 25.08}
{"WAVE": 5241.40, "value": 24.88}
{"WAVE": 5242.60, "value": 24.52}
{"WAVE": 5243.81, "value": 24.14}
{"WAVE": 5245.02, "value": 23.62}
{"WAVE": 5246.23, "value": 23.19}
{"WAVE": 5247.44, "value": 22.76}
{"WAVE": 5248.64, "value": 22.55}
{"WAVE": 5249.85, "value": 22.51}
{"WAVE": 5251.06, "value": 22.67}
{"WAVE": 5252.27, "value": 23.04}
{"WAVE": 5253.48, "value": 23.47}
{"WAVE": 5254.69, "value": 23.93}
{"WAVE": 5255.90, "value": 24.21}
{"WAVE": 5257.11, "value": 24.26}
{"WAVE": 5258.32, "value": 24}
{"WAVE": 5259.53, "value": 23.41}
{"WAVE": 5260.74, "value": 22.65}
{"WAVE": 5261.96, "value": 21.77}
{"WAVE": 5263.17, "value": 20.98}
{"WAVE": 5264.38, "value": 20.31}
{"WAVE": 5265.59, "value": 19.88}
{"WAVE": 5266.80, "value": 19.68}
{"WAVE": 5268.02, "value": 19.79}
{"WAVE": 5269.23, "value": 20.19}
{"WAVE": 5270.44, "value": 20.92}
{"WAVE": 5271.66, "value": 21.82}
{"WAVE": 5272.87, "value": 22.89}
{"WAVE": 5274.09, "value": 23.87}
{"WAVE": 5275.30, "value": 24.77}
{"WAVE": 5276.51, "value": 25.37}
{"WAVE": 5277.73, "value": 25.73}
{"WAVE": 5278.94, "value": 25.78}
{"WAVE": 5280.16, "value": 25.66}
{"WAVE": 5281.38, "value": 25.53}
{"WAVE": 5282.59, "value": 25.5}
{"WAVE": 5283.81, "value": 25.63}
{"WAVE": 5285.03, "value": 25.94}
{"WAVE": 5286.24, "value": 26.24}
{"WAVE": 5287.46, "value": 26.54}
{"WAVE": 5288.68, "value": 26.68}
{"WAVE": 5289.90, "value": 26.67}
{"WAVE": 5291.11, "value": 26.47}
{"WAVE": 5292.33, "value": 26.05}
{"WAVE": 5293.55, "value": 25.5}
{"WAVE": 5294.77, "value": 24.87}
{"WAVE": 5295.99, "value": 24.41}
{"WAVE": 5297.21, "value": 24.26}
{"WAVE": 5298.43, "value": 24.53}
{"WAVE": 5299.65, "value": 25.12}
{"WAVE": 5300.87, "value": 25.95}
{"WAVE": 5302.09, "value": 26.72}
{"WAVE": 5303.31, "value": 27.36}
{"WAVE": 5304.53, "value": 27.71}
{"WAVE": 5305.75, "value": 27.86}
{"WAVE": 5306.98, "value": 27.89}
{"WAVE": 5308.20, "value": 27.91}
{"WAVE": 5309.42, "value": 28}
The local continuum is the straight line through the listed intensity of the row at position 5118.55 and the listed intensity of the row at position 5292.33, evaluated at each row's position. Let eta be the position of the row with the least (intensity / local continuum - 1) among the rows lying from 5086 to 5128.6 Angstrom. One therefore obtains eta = 5126.81 Angstrom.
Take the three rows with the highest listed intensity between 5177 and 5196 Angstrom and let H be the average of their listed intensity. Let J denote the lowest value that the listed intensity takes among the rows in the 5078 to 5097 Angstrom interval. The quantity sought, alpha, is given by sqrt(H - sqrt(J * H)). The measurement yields 1.0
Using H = 19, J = 16.81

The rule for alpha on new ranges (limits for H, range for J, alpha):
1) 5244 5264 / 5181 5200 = 2.4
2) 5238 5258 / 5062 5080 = 2.2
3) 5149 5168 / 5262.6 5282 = 0.6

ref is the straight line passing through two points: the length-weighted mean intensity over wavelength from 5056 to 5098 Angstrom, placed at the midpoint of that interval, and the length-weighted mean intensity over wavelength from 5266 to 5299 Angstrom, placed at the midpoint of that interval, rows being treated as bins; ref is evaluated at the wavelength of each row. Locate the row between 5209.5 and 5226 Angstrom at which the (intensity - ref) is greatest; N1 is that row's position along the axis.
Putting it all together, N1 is 5218.52 Angstrom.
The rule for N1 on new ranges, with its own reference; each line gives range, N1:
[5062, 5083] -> 5062.29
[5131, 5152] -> 5136.26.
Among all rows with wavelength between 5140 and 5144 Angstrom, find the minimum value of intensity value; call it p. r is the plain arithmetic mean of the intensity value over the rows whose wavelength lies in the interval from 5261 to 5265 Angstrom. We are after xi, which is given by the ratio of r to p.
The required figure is 1.2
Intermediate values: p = 17.84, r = 21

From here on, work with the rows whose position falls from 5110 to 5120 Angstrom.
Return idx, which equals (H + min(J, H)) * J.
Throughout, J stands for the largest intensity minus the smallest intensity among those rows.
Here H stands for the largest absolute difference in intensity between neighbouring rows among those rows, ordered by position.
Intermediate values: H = 0.4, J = 1.2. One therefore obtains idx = 1.0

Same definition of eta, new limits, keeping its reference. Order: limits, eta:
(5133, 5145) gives 5144.55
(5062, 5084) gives 5072.79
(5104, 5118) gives 5105.60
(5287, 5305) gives 5297.21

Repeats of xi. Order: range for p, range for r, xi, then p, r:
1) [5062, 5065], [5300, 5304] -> 1.5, 17.61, 27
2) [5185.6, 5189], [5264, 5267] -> 1.2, 16.4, 20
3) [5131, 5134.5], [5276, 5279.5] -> 1.4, 17.78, 26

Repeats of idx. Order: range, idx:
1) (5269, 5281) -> 12.0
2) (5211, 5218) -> 10.4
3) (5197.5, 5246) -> 38.1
